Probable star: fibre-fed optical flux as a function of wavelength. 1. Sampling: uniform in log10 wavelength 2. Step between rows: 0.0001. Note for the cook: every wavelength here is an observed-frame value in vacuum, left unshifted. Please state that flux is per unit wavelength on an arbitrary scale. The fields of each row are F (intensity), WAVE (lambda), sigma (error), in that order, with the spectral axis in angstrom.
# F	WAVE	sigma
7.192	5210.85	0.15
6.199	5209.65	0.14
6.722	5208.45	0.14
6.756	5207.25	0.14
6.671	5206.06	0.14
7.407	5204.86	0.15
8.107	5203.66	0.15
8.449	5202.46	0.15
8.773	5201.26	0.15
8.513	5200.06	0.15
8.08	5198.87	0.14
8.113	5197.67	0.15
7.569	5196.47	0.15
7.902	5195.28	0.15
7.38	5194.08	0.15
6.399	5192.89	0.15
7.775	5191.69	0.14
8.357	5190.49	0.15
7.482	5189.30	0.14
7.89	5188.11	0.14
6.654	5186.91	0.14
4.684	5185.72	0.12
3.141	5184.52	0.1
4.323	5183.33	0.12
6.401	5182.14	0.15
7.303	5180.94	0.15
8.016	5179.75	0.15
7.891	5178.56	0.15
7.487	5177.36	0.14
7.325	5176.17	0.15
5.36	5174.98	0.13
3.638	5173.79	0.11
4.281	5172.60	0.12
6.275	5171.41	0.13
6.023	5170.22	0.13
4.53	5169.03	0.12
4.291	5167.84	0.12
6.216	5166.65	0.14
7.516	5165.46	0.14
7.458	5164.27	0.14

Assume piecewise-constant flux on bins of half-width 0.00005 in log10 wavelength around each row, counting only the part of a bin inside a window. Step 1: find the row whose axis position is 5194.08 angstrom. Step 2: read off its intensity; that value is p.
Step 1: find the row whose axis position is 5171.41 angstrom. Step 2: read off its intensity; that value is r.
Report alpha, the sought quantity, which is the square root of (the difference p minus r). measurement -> 1.1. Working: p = 7.38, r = 6.275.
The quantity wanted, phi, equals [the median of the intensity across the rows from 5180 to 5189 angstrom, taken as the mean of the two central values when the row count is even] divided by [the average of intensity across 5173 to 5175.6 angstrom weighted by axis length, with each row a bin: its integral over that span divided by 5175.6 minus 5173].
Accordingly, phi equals 1.4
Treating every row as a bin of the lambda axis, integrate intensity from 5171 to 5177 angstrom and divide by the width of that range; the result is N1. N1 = 5.4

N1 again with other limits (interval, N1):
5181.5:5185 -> 4.7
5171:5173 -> 5.3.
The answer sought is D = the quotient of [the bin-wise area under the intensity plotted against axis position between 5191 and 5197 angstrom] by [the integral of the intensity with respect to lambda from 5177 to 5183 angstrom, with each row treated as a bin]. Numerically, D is 1.02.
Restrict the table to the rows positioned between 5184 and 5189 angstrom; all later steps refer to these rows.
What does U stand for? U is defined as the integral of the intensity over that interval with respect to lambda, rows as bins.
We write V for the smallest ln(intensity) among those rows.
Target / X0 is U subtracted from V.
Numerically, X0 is -28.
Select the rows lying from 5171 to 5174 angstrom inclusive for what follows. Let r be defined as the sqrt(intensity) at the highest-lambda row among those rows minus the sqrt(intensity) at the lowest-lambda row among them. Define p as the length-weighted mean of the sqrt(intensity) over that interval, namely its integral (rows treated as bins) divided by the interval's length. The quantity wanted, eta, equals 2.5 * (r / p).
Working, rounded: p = 2.17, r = -0.6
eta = -0.69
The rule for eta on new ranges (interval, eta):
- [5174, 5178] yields 0.42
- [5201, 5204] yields -0.10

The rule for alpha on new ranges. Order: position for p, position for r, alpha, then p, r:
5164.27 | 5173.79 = 2.0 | 7.458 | 3.638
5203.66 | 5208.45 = 1.2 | 8.107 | 6.722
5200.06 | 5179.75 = 0.7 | 8.513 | 8.016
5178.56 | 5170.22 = 1.4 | 7.891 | 6.023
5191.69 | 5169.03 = 1.8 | 7.775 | 4.53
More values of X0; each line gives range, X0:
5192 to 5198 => -43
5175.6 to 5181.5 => -43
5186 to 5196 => -72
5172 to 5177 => -25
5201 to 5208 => -51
